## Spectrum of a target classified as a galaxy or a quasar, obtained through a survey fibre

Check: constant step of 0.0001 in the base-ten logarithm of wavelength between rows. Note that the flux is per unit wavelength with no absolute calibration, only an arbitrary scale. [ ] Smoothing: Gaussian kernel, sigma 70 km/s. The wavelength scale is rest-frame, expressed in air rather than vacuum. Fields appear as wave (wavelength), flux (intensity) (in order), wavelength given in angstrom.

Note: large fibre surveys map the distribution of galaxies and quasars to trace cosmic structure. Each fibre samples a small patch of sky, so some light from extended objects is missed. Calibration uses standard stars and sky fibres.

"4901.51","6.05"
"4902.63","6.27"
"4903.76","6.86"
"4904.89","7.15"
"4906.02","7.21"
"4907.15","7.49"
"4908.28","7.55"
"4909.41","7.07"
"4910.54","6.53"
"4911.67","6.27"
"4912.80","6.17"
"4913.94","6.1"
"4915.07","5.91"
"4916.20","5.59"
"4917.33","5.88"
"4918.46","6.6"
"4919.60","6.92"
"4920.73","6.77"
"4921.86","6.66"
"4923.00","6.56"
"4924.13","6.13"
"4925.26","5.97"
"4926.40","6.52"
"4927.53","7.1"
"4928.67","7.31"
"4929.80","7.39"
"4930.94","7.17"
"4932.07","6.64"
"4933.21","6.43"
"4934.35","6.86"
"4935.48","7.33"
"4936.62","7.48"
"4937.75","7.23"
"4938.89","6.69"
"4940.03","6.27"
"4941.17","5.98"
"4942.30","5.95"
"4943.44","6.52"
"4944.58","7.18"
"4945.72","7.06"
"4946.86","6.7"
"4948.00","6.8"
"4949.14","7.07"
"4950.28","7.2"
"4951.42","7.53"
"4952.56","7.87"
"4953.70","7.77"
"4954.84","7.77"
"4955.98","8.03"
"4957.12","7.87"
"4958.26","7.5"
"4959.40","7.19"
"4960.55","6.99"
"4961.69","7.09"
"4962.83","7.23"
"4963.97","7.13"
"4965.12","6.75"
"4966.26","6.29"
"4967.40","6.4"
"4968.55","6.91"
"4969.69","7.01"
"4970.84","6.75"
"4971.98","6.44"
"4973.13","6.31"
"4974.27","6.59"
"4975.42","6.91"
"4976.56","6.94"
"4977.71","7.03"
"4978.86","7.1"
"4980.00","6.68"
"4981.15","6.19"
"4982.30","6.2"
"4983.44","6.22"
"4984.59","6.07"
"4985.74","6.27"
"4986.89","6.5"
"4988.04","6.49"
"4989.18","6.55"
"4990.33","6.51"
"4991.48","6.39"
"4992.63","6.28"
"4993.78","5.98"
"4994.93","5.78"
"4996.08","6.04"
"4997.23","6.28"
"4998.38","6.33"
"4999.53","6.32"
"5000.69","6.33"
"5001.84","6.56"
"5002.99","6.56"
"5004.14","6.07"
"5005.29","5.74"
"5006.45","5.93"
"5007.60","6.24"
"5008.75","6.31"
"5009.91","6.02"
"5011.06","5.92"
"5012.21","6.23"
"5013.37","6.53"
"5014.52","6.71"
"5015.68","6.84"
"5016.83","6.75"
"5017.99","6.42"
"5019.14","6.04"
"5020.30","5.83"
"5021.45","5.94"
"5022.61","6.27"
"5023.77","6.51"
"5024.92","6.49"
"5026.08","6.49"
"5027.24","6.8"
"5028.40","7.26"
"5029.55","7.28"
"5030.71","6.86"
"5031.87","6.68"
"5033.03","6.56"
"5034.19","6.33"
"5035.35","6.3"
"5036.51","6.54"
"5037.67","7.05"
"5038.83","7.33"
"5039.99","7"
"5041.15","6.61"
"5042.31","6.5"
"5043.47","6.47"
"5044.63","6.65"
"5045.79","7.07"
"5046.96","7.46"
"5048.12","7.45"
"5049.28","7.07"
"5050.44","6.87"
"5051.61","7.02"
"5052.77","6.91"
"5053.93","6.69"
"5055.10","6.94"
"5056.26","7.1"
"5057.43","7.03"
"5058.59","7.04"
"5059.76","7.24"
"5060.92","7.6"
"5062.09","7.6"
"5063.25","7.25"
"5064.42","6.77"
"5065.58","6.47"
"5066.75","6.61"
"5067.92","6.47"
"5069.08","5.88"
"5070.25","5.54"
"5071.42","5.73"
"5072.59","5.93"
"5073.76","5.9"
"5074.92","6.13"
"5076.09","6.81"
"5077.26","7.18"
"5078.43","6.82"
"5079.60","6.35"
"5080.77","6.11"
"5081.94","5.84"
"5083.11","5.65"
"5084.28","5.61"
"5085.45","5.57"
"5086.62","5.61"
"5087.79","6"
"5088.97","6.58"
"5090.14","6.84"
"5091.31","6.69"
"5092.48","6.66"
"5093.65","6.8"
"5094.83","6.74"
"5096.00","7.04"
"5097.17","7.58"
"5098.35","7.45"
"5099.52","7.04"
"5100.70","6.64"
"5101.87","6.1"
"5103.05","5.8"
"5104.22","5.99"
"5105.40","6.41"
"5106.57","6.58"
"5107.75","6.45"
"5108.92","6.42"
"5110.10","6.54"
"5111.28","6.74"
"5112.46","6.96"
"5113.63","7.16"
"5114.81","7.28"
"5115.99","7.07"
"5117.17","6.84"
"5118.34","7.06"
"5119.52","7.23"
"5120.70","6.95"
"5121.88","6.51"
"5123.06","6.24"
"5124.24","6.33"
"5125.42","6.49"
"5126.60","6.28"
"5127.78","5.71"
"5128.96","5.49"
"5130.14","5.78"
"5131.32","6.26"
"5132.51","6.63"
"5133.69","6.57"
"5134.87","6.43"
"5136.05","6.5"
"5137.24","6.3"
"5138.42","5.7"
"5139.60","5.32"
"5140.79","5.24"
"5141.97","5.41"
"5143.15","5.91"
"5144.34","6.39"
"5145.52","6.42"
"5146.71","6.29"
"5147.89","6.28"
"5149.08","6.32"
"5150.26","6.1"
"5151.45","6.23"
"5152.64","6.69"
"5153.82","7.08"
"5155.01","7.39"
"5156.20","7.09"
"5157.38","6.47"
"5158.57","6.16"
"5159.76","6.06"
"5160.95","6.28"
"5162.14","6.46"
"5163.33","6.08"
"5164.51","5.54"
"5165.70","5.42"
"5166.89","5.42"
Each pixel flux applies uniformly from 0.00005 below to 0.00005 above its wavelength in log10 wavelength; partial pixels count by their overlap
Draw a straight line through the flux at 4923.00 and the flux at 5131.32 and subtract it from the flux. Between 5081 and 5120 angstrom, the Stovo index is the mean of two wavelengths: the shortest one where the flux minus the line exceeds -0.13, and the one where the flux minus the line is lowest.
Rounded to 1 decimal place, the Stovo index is 5087.2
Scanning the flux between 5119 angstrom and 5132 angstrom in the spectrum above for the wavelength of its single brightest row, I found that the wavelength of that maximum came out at 5119.52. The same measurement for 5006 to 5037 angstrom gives 5029.55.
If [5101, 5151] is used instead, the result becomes 5114.81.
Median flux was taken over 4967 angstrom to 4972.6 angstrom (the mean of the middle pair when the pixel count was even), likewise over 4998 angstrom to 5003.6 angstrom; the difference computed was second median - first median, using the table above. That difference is -0.42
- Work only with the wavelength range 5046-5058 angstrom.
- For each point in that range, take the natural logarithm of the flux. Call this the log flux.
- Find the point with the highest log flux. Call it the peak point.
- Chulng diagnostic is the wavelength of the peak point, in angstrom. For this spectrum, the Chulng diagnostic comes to 5046.96 angstrom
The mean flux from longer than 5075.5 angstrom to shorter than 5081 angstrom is 6.7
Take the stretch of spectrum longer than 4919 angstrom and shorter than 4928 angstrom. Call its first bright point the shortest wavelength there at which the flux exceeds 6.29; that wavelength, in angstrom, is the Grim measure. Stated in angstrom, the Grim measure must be 4919.60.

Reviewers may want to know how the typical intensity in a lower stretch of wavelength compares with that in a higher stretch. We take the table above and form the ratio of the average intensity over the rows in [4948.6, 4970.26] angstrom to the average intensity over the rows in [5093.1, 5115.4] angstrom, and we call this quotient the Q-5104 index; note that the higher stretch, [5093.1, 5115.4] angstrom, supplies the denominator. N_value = 1.08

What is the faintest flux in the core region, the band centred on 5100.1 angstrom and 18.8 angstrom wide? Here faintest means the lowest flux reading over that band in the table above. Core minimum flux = 5.8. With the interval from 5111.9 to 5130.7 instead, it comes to 5.49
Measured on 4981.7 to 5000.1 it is 5.78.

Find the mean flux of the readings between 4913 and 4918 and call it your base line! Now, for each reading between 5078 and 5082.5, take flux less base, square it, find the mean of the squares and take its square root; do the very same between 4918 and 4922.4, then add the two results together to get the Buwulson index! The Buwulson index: 1.4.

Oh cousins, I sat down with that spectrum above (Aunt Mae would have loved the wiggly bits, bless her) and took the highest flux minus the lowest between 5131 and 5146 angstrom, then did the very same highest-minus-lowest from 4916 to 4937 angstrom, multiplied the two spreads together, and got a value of 2.6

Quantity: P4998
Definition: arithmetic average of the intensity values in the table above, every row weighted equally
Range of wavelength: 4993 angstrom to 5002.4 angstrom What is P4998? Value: 6.20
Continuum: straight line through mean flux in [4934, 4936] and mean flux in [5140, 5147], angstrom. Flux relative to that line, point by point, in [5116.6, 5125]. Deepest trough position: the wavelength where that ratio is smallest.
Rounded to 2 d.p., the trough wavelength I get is 5123.06 angstrom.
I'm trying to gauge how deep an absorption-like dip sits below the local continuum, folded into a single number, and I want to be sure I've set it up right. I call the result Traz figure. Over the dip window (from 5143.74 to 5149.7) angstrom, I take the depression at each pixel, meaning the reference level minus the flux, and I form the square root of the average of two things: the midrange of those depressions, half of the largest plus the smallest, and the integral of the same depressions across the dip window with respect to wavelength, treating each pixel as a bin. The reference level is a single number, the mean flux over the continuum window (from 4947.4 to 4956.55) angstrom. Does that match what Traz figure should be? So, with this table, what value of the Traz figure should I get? 2.0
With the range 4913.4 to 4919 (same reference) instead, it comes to 2.2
